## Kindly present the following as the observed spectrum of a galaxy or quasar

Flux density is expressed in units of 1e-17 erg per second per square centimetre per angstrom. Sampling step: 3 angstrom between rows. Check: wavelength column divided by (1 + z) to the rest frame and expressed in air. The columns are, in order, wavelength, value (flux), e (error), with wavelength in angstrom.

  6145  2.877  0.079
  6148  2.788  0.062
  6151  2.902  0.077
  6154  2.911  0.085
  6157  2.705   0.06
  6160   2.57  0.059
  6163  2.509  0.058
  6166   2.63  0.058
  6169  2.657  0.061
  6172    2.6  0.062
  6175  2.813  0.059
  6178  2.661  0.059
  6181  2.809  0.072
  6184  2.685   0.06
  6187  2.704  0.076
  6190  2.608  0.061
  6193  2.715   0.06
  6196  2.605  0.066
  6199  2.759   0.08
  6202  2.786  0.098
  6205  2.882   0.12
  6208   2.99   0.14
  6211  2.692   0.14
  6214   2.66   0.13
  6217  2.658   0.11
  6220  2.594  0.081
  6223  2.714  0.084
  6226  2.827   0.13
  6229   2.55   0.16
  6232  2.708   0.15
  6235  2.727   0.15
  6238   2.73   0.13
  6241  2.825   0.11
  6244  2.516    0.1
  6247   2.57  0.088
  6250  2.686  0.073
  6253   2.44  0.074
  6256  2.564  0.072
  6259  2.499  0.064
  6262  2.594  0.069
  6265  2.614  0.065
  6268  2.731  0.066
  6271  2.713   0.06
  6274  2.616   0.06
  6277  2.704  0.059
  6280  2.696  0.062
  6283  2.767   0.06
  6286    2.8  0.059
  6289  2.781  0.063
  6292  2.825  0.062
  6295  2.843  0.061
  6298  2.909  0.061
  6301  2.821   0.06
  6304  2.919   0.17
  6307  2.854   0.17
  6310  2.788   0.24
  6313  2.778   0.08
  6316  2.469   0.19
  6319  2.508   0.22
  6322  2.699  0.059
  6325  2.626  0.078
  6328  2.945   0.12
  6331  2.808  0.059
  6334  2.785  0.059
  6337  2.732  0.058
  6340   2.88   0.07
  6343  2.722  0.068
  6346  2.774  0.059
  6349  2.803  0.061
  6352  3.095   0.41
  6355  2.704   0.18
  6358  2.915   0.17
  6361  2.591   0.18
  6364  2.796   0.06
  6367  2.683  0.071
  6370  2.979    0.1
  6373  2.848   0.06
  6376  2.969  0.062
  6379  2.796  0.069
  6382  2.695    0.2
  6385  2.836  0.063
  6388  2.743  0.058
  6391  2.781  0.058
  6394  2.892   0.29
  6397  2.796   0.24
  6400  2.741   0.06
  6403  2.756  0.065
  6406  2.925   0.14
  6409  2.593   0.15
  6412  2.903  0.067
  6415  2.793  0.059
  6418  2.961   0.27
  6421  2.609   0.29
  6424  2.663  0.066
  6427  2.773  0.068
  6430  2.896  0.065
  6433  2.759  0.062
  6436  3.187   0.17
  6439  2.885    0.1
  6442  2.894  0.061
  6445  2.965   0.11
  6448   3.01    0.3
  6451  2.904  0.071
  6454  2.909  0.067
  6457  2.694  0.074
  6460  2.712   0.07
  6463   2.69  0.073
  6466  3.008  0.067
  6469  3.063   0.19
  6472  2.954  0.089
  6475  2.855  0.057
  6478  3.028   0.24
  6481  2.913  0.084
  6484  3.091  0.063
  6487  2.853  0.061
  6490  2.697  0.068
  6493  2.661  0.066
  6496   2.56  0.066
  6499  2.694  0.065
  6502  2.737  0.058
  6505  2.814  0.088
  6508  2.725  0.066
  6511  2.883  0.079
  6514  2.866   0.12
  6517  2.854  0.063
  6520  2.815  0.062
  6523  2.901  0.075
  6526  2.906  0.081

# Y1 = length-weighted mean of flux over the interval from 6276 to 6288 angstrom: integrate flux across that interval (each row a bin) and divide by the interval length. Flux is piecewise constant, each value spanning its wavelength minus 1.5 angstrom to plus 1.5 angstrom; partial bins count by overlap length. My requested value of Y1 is 2.74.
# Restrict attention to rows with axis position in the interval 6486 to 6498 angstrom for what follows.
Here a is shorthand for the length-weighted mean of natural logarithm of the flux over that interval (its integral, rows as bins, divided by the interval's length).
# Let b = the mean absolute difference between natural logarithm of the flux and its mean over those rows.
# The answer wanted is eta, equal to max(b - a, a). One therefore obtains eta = 0.99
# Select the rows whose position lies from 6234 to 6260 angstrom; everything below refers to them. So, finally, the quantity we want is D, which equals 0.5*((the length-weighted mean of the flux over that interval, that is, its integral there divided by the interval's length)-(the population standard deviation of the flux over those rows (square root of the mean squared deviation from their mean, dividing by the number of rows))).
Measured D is 1.25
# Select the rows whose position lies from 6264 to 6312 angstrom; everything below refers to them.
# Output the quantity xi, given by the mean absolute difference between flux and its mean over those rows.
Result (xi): 0.072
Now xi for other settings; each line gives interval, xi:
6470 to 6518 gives 0.110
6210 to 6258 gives 0.086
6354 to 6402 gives 0.082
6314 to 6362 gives 0.122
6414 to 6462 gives 0.119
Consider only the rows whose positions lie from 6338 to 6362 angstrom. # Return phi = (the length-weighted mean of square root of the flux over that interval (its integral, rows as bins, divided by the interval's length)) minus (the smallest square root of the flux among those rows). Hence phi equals 0.07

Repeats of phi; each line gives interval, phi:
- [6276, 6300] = 0.03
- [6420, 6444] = 0.07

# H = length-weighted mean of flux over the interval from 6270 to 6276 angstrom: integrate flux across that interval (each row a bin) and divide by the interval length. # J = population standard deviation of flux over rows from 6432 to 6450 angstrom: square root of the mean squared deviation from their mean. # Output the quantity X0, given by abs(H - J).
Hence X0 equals 2.53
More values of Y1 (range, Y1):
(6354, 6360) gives 2.80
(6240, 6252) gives 2.63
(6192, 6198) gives 2.66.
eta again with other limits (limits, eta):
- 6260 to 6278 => 0.98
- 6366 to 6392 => 1.04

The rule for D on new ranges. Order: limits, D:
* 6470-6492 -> 1.40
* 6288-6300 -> 1.40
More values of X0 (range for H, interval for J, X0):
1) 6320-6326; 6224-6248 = 2.54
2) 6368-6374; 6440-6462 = 2.79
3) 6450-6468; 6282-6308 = 2.77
